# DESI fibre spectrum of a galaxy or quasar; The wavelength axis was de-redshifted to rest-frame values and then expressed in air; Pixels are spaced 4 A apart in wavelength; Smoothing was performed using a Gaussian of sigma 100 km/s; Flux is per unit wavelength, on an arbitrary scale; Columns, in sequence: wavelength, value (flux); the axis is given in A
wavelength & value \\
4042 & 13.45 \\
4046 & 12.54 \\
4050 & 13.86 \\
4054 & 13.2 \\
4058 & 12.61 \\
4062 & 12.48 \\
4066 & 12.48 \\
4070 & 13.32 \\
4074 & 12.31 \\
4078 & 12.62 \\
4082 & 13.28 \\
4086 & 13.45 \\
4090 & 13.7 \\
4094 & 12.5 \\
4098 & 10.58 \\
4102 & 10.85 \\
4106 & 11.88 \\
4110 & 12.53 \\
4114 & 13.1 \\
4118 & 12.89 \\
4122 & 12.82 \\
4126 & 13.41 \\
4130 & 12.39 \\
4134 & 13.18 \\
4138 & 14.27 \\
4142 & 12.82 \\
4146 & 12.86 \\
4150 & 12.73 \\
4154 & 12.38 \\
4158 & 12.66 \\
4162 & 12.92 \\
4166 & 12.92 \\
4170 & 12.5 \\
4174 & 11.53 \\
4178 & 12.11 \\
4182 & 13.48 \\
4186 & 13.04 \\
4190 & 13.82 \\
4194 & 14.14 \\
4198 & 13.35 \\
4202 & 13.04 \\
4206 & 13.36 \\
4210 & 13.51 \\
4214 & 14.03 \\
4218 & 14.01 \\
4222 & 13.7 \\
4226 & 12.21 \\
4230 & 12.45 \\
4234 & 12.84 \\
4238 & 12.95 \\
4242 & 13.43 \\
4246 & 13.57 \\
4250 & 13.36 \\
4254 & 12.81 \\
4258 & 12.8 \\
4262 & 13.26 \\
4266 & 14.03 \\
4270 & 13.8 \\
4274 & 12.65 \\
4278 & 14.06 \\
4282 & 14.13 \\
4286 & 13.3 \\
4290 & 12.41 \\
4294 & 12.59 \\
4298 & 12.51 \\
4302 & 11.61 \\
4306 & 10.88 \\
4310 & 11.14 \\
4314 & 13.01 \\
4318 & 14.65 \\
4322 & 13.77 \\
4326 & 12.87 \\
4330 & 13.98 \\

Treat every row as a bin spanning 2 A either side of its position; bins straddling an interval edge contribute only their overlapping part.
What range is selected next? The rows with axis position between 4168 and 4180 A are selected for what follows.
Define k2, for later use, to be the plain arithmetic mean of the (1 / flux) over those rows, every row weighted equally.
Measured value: 0.083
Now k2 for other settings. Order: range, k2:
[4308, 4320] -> 0.078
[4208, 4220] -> 0.072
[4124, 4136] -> 0.077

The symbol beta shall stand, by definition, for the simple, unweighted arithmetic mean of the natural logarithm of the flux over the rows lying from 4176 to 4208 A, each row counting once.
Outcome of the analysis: 2.59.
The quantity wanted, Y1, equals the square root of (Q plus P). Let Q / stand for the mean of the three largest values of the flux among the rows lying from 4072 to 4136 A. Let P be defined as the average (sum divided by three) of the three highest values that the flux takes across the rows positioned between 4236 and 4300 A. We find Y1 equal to 5.25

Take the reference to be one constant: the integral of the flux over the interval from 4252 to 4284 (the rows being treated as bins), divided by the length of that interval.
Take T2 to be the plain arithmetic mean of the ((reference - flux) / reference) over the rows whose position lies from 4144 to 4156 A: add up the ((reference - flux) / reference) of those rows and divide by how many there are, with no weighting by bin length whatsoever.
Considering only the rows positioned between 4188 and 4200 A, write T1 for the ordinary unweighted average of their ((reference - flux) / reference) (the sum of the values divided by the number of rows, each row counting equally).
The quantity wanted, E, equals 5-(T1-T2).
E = 5.08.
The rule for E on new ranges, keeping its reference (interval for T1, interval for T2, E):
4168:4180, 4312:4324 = 4.87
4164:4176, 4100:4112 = 5.04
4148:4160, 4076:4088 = 4.96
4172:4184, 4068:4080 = 4.97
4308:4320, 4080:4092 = 4.96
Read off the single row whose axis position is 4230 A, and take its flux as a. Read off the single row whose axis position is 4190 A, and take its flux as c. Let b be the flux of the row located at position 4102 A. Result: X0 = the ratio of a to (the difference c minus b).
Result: 4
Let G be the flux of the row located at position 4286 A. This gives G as 13.3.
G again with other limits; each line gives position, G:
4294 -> 12.59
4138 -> 14.27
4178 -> 12.11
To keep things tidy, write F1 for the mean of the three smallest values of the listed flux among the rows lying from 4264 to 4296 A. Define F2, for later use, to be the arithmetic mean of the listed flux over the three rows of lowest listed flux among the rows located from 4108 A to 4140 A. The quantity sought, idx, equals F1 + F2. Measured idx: 25.1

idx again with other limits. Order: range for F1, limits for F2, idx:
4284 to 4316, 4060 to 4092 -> 23.6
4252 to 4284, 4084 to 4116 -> 23.9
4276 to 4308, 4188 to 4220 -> 24.9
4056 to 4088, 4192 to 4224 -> 25.7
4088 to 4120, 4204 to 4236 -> 23.6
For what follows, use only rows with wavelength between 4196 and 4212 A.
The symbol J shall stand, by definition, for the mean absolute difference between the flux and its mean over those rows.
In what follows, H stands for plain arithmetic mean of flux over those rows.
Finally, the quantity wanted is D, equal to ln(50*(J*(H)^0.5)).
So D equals 3.22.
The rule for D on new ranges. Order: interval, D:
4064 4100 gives 4.77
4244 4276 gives 4.30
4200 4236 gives 4.58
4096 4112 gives 4.84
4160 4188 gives 4.51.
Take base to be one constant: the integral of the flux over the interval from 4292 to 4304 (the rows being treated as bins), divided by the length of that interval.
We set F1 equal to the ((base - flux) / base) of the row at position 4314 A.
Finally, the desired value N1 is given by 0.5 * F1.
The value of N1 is -0.03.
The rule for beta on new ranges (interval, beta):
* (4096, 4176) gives 2.53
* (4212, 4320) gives 2.57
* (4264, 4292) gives 2.60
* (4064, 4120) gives 2.53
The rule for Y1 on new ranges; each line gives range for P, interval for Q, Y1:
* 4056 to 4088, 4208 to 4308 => 5.24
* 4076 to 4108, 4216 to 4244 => 5.21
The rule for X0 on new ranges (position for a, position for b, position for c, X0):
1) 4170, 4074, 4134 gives 14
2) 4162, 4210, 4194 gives 21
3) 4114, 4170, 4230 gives -262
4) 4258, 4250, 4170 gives -15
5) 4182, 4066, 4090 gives 11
